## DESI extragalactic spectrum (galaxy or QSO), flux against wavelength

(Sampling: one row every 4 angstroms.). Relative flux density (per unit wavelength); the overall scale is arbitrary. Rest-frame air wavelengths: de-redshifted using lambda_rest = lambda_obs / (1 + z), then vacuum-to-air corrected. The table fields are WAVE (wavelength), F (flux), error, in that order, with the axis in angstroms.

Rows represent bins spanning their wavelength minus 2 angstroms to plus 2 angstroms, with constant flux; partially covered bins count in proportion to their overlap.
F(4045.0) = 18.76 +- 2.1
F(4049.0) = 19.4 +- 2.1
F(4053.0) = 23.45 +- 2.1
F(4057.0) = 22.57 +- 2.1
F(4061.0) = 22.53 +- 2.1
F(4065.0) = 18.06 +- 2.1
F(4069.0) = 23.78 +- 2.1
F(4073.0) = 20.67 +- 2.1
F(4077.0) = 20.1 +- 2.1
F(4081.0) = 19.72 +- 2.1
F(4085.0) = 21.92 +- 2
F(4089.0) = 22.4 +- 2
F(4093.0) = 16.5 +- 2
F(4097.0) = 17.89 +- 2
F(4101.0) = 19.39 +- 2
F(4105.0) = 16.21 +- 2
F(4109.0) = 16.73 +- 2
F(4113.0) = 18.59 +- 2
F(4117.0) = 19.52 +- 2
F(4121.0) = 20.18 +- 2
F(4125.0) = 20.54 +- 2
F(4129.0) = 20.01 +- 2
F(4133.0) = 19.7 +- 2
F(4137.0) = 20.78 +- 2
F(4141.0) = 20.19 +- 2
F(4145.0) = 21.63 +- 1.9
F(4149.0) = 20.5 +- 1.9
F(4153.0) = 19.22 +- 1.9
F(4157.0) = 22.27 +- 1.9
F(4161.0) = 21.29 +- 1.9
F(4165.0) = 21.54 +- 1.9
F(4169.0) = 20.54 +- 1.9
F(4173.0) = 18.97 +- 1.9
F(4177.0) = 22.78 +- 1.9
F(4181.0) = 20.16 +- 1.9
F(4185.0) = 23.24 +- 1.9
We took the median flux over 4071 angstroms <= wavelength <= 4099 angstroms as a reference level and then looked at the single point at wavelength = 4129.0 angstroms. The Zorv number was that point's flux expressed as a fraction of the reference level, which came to 1.00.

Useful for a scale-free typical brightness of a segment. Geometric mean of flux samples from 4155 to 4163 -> 21.8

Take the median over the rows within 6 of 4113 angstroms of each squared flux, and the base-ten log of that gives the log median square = 2.539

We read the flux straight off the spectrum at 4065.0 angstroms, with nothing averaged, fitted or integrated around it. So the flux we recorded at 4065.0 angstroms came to 18.06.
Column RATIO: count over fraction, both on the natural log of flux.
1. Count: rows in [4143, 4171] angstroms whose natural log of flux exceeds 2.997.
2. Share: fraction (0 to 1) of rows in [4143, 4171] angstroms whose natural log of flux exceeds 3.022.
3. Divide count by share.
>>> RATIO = 8.4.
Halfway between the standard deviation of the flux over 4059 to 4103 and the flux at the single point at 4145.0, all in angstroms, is 11.9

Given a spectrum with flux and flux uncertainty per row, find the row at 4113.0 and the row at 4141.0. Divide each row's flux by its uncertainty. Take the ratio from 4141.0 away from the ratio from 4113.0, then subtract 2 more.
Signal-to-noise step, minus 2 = -2.8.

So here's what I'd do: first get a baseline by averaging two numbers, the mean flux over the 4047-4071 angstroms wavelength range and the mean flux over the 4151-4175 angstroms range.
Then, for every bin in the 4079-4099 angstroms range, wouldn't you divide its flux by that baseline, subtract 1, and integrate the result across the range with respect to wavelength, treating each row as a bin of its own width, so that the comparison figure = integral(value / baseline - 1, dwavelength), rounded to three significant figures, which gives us -1.37 angstroms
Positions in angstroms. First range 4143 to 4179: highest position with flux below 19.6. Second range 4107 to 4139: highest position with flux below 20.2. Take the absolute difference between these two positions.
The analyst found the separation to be 40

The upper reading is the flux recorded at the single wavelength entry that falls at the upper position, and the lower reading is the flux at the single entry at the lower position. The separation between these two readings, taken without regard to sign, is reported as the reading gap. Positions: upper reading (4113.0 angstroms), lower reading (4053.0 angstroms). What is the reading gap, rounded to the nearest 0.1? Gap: 4.9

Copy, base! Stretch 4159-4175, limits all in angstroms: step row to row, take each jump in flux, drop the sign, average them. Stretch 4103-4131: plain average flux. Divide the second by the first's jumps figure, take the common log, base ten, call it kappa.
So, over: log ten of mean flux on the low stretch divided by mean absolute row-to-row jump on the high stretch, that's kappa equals 1.3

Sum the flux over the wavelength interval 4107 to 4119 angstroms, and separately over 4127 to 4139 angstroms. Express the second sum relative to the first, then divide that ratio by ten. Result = 0.110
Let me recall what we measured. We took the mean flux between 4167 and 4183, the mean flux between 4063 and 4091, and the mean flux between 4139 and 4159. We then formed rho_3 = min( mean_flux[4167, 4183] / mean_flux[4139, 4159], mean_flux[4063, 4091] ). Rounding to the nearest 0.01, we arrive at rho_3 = 0.99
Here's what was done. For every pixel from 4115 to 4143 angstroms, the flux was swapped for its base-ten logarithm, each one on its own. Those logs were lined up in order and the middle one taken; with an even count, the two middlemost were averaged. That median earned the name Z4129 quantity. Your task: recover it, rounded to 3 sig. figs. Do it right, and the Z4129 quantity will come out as 1.30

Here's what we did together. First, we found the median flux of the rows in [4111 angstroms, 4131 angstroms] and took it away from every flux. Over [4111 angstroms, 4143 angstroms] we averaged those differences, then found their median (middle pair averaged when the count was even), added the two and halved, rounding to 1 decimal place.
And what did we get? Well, 0.0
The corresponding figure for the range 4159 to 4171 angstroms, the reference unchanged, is 1.2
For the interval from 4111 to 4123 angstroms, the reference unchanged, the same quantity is -0.5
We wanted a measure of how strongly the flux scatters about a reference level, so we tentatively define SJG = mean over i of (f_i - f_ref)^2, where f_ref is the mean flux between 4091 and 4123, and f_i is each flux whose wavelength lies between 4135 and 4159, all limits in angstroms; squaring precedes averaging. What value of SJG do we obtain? 7.9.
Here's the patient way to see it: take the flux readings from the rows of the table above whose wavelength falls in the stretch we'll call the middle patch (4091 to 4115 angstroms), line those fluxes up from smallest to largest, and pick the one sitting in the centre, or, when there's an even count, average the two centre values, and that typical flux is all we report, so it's 17.3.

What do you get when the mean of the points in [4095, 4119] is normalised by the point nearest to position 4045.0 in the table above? 0.96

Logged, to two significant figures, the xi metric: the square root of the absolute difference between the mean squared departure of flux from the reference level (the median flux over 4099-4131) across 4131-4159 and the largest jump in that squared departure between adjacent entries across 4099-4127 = 2.9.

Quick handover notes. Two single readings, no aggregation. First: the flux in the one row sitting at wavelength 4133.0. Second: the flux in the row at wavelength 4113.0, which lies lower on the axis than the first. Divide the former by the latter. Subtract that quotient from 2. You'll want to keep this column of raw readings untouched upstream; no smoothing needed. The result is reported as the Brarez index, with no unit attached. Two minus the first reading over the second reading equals 0.94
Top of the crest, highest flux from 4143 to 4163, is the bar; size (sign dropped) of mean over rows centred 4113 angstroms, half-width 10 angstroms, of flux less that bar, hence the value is 4.0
